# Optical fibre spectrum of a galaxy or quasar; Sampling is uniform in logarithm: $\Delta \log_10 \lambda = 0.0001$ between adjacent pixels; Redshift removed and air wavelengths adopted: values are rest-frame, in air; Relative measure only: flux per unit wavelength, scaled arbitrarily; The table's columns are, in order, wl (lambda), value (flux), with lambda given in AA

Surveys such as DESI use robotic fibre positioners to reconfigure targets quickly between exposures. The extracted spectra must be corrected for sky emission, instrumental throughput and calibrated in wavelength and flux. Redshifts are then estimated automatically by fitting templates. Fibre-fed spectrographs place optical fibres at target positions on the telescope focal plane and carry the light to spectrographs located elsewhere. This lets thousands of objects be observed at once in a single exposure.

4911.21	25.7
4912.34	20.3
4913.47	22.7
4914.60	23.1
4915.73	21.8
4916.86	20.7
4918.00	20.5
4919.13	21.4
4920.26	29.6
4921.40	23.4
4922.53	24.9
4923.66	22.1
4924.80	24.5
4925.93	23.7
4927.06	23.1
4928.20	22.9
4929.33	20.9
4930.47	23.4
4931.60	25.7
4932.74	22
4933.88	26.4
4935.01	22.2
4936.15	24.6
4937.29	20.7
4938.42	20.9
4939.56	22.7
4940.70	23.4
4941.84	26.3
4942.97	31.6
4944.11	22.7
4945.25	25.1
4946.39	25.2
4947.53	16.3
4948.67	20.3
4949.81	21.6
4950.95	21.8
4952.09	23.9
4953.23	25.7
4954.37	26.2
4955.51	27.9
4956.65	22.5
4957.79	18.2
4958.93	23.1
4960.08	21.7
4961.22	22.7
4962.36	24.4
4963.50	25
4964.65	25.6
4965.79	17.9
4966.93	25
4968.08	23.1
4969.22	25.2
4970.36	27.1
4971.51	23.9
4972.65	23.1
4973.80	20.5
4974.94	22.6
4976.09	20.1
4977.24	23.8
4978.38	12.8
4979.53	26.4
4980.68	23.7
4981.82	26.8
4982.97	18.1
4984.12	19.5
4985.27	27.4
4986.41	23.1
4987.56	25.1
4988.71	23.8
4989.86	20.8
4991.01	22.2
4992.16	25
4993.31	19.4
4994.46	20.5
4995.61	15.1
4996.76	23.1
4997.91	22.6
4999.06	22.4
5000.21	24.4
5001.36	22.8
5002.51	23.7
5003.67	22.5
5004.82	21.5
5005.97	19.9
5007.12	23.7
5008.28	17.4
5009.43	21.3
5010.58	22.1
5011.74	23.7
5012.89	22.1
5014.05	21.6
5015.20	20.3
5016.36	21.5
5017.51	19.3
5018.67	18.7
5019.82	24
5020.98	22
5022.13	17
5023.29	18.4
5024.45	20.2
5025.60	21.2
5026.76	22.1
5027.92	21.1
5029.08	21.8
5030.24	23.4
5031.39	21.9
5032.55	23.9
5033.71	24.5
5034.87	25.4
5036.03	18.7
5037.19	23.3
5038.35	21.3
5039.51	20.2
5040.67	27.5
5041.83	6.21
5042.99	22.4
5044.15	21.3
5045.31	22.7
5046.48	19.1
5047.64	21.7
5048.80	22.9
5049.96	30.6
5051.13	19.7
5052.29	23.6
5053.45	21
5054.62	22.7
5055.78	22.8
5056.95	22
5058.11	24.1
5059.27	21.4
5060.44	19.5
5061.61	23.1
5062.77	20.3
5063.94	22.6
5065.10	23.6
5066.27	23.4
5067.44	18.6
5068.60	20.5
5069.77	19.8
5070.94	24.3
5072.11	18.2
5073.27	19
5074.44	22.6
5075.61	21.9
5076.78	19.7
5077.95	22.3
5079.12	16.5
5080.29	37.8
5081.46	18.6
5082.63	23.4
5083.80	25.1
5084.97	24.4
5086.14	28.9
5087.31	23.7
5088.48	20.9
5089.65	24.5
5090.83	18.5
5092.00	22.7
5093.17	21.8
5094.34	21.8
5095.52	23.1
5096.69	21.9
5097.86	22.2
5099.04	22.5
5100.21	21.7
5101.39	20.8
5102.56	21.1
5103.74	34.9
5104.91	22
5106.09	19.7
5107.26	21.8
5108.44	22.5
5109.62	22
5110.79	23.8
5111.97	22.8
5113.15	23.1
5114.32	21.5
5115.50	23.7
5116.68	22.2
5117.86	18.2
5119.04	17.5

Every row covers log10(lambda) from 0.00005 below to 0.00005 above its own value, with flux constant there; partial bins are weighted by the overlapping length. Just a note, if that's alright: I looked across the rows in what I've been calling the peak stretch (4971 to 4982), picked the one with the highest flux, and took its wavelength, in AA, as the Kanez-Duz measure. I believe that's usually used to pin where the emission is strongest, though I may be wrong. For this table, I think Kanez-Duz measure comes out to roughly 4981.82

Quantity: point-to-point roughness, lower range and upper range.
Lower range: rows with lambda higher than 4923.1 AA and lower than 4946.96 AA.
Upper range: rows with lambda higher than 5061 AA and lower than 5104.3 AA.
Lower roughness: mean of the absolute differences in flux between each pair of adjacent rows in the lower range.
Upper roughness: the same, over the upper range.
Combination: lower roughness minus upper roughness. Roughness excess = -1.1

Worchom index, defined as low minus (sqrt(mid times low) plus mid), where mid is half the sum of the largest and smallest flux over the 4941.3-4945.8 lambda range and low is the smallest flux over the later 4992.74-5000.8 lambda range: -32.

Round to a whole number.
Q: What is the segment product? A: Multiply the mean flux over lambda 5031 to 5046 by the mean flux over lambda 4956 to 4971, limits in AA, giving 498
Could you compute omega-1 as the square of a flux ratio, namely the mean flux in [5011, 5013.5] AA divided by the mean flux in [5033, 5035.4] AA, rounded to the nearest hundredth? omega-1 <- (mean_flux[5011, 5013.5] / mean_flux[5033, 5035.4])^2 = 0.84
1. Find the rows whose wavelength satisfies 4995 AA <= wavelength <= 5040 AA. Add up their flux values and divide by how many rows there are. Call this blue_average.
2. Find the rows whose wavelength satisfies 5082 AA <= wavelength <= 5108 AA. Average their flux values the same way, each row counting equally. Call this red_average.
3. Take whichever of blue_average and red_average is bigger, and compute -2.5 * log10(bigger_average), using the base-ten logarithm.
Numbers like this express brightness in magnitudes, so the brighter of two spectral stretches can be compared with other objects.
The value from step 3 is -3.41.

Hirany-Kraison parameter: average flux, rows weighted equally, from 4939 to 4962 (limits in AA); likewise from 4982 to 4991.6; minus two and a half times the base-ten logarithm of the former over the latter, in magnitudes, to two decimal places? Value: -0.04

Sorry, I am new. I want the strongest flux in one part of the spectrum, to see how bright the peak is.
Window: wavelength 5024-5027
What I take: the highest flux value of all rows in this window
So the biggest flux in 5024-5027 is 22.1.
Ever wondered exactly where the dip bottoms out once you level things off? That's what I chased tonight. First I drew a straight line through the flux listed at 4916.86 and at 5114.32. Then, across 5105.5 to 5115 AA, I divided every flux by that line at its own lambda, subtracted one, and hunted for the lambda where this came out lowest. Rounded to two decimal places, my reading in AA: 5106.09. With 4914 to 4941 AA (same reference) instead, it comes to 4918.00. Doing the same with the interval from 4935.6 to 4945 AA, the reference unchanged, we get 4937.29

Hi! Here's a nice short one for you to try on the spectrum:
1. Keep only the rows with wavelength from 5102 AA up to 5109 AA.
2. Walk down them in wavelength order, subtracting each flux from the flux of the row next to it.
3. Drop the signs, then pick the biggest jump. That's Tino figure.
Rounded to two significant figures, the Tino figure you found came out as 14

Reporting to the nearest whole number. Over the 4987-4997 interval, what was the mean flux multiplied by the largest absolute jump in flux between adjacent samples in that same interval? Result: 173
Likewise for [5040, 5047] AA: 423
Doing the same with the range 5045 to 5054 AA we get 247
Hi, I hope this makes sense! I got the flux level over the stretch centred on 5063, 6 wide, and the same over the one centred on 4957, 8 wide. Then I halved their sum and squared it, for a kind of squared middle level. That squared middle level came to 516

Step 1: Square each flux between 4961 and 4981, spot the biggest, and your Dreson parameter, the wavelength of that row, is 4970.36 AA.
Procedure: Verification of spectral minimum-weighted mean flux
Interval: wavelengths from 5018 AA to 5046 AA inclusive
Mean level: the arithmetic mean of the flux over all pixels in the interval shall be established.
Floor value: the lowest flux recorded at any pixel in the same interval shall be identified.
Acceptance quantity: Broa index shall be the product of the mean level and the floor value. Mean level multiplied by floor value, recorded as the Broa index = 132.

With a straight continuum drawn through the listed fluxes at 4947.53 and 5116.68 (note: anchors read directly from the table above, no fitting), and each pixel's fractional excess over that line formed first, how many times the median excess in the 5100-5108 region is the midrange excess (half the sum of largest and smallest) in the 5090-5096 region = 8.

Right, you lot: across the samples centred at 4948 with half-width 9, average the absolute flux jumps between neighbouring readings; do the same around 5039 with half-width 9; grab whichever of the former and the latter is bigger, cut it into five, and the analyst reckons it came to 1.0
